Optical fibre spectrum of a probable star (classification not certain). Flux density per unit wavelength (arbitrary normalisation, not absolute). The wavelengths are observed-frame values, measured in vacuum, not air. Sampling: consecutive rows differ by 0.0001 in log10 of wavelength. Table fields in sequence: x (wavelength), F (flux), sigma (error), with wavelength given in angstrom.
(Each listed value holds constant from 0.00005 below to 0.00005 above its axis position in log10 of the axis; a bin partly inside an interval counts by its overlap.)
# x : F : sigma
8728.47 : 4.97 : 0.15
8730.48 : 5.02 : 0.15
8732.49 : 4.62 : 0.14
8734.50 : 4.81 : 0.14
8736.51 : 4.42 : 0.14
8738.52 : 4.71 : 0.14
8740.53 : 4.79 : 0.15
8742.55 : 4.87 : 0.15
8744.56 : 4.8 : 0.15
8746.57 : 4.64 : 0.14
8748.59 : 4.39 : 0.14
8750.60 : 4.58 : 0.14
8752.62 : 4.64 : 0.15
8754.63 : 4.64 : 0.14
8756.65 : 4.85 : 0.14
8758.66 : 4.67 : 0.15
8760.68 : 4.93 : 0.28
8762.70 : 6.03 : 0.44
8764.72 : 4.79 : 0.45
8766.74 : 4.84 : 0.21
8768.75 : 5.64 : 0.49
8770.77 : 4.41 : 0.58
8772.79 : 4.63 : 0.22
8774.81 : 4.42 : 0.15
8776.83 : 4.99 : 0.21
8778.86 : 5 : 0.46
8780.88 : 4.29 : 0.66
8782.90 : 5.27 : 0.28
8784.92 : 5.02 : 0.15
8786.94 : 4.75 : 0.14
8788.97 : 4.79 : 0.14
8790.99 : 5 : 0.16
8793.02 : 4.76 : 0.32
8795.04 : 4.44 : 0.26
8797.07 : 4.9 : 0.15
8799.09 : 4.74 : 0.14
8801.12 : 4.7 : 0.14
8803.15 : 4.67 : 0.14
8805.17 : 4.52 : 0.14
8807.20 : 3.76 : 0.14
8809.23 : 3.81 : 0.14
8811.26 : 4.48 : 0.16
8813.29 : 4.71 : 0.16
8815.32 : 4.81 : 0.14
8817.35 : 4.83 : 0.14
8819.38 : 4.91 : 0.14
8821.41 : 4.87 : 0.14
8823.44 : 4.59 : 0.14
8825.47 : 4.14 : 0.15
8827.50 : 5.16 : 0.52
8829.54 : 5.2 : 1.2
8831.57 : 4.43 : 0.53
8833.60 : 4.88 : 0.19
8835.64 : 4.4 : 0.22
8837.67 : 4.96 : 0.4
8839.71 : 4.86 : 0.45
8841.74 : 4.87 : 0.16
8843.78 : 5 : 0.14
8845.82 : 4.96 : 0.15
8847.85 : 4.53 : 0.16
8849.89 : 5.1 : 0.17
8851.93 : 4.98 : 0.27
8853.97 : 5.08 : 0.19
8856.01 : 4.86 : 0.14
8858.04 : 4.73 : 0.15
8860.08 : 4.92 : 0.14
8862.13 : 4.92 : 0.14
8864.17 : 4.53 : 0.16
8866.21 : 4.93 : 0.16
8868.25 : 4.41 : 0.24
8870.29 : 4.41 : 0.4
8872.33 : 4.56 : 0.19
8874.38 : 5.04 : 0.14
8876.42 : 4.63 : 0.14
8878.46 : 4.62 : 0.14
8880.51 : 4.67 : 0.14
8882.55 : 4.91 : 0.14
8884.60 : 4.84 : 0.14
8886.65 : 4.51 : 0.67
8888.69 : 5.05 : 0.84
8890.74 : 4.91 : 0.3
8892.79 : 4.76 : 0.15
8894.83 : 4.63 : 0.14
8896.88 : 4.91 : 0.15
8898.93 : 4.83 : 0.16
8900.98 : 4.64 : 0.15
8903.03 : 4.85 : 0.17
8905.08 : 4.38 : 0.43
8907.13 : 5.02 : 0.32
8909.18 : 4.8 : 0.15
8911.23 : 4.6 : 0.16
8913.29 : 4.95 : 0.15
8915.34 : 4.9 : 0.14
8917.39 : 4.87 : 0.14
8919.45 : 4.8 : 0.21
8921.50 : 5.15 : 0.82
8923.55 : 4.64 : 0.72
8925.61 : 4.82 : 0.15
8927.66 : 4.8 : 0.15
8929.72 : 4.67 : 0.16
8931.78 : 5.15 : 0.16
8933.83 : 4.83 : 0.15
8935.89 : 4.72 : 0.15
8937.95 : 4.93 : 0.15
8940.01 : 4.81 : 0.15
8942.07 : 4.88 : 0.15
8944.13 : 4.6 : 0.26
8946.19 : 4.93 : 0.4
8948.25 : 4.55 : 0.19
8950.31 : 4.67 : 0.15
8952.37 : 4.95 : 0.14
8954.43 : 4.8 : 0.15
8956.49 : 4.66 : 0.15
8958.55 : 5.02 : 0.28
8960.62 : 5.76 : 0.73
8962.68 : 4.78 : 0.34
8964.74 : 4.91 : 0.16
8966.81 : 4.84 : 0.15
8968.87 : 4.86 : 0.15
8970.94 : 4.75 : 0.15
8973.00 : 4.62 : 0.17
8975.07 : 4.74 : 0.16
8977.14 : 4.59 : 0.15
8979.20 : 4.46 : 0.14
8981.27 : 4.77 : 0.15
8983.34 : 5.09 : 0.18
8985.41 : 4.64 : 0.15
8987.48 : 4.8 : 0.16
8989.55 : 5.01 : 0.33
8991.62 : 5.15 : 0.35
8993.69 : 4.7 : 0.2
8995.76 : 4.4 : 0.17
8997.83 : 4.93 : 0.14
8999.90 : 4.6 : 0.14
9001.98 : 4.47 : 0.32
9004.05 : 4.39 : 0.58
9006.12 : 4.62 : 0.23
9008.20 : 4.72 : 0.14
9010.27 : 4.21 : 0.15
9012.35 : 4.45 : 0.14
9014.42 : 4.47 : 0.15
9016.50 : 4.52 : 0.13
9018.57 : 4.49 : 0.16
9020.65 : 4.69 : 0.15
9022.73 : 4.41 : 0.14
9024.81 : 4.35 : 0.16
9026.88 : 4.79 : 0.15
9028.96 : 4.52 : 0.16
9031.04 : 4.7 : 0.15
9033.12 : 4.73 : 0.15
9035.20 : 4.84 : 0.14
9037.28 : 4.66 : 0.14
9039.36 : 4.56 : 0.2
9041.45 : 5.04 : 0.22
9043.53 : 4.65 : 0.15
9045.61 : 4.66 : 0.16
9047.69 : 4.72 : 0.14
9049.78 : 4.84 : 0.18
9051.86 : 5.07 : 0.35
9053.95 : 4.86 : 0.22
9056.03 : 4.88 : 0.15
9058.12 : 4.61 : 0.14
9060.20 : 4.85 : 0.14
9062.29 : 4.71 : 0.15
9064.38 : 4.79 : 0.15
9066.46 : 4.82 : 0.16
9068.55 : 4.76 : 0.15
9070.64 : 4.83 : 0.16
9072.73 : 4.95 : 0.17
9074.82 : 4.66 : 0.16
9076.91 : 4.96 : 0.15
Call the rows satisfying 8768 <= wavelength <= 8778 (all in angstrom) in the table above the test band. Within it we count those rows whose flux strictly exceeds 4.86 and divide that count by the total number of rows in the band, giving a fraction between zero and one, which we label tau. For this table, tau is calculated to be 0.40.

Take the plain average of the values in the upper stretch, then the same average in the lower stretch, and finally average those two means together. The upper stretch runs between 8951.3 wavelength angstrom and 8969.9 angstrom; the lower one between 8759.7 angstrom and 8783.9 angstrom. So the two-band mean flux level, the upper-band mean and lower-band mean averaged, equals 4.95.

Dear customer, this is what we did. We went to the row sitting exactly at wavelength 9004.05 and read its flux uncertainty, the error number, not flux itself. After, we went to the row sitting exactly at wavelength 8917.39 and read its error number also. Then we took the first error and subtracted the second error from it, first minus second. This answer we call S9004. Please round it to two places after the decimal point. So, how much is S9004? 0.44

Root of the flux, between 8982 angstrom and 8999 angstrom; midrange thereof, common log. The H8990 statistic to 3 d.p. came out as 0.339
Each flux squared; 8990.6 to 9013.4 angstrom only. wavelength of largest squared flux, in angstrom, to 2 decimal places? 8991.62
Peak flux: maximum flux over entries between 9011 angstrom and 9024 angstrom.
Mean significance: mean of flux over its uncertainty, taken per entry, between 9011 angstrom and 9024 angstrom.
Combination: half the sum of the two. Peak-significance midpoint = 17.9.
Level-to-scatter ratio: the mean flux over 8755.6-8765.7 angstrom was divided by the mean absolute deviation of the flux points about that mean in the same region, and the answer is 13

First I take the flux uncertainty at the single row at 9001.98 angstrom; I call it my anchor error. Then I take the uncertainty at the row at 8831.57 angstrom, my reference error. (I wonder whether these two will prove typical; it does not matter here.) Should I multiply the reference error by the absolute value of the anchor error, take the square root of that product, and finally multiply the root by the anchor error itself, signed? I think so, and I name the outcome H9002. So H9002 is 0.132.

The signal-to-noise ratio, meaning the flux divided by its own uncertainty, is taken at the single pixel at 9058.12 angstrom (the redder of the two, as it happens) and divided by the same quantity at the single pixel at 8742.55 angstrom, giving 1.01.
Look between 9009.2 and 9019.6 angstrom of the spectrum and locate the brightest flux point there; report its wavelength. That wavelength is 9016.50 angstrom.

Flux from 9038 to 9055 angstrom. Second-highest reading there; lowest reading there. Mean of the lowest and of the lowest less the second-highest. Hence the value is 2.0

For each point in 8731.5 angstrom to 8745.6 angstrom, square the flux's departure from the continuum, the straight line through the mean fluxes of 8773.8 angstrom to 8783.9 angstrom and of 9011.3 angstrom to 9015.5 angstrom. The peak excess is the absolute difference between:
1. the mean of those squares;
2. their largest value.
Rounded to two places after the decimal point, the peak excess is 0.15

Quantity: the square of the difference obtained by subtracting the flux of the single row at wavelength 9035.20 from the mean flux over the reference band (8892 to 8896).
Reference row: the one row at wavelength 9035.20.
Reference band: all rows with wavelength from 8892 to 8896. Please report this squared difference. 0.02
